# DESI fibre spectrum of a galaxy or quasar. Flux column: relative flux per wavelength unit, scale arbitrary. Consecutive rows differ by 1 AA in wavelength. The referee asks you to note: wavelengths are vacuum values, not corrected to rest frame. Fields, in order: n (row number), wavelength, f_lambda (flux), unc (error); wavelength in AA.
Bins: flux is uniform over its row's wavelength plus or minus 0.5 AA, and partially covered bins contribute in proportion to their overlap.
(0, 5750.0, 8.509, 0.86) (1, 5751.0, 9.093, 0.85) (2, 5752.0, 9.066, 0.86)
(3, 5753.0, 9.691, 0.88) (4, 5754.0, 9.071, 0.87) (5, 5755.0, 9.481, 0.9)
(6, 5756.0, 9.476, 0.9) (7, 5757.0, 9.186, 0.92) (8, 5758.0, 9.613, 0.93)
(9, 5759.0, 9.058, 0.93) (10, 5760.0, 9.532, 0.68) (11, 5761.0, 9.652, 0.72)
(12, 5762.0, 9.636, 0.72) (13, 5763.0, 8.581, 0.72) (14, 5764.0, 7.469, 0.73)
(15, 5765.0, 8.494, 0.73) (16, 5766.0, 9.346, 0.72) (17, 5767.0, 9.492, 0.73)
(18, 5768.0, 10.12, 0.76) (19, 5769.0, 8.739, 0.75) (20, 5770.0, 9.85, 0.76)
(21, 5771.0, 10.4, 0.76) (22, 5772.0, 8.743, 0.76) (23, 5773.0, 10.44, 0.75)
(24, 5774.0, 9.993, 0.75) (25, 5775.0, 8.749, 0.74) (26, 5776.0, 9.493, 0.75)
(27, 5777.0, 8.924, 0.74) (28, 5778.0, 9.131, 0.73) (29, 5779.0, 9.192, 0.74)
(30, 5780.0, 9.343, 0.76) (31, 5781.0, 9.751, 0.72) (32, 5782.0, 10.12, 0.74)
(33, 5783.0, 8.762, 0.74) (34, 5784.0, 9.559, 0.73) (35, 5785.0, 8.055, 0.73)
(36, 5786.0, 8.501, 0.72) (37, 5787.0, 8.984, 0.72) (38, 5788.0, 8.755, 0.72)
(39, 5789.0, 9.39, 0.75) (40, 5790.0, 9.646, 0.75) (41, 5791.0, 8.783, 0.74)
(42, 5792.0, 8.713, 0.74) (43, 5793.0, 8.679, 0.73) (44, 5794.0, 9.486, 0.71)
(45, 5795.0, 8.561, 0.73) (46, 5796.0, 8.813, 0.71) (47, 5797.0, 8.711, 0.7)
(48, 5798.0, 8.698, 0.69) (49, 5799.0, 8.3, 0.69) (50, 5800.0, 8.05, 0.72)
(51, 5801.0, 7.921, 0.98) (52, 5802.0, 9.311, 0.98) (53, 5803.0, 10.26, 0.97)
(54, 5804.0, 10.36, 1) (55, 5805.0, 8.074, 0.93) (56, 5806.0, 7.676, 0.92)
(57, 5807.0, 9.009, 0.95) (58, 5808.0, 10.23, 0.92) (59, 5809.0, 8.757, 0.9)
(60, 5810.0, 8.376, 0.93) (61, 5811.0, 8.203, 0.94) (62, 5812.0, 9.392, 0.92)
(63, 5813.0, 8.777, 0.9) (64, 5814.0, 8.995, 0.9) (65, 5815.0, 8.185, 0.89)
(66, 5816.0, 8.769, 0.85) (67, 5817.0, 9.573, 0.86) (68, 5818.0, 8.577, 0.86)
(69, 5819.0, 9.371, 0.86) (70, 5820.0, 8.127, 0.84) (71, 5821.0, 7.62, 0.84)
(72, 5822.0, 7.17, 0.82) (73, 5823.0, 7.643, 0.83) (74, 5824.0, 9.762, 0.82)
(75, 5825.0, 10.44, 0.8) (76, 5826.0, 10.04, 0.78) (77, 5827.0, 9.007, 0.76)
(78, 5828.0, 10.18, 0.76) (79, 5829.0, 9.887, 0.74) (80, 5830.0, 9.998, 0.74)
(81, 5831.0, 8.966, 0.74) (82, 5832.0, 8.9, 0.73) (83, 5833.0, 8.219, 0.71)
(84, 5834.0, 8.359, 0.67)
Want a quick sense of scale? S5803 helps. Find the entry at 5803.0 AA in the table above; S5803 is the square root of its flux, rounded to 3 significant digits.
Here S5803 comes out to 3.20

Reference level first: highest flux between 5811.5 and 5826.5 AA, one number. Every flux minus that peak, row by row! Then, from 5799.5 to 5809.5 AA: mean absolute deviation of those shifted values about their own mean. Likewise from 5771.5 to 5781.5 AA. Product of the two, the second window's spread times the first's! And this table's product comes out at 0.38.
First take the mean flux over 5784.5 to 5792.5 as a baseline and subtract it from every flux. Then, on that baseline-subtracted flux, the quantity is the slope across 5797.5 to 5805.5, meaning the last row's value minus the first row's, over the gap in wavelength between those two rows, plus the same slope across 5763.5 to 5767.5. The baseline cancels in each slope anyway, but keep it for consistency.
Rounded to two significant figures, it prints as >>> 0.59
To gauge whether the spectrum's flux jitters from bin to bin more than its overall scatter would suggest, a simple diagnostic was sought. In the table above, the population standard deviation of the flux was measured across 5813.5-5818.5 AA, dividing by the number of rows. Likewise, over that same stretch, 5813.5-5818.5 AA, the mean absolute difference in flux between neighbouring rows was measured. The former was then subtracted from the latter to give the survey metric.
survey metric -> 0.34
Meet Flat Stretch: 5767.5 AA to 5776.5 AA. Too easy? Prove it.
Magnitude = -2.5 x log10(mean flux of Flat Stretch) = -2.46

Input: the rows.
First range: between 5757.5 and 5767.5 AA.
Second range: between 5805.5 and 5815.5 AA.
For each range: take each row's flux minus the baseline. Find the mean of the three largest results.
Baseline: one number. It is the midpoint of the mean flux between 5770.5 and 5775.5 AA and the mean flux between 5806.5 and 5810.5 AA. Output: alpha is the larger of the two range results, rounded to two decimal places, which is 0.25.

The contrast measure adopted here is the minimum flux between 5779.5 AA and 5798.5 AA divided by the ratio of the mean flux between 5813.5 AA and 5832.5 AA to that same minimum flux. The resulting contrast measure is 7.2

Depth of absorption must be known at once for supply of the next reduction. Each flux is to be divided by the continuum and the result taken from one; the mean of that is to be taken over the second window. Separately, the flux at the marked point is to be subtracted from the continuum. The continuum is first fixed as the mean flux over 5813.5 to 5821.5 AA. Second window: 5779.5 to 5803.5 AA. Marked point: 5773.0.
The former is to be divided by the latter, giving 0.020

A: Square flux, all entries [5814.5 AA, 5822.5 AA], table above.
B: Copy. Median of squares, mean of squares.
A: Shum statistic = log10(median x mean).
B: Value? 3.70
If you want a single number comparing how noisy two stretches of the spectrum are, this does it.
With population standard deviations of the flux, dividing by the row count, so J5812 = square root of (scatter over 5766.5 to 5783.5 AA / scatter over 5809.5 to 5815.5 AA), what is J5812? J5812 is 1.1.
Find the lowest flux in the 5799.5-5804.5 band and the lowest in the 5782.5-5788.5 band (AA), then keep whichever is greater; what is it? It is 8.1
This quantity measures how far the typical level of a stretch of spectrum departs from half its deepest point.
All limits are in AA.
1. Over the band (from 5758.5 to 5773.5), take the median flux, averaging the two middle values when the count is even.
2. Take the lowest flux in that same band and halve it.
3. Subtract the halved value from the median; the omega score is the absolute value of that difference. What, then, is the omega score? 5.8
